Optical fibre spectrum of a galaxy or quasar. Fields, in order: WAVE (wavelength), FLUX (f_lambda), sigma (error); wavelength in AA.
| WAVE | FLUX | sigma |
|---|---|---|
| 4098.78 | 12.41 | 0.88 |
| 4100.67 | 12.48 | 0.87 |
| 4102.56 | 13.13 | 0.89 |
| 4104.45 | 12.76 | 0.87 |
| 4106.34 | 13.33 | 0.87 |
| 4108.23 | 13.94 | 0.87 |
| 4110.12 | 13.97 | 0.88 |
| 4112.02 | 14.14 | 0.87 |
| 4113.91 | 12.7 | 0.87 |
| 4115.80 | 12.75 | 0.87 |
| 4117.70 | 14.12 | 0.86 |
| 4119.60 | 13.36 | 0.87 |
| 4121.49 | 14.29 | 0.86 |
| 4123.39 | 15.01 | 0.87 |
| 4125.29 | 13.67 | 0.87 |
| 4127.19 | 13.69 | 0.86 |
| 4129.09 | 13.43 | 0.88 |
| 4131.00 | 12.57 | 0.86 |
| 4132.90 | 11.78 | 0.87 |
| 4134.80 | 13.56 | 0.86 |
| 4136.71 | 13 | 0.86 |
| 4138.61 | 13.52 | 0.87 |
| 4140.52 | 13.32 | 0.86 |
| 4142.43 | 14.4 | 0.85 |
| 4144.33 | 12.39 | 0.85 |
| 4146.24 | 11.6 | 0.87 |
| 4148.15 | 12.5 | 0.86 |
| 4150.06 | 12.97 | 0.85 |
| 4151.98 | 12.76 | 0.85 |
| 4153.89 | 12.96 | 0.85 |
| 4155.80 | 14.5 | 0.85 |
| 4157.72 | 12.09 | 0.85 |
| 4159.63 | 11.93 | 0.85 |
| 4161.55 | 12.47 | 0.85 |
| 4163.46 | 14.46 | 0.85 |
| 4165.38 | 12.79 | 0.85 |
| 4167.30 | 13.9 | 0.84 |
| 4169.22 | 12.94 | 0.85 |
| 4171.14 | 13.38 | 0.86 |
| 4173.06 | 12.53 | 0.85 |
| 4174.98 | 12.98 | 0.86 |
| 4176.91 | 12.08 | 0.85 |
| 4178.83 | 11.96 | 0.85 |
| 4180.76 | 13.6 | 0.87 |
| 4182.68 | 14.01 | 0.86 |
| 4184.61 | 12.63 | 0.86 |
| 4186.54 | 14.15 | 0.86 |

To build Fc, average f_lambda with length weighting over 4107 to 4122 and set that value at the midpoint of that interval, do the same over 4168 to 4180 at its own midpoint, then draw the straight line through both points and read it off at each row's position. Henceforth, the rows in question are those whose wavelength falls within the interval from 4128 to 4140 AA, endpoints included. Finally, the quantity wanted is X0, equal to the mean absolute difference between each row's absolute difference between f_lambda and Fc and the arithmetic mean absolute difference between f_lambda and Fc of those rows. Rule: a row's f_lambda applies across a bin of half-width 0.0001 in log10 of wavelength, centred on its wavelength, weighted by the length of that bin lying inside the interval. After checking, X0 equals 0.43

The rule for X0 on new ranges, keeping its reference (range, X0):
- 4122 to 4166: 0.50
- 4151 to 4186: 0.44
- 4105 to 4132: 0.32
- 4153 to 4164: 0.47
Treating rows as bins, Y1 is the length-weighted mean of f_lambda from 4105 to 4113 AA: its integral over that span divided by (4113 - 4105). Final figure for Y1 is 13.79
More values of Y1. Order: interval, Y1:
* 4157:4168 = 12.94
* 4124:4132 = 13.39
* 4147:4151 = 12.68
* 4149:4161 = 12.84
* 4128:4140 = 12.99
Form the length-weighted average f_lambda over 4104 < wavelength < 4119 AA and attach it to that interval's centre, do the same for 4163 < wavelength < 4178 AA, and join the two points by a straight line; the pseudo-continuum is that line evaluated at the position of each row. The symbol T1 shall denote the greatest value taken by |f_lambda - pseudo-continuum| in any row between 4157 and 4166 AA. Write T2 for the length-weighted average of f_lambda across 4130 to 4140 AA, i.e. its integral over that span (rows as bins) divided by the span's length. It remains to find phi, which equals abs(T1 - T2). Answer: 11.6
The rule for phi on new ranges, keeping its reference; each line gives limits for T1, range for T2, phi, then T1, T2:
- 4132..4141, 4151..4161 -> 11.3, 1.6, 12.8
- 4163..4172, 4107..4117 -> 12.2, 1.3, 13.5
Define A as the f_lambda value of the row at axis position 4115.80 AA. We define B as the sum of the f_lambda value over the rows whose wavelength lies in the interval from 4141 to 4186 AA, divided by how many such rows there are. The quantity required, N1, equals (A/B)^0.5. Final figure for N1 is 0.99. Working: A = 12.75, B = 12.9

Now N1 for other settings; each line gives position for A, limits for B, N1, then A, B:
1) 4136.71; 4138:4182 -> 1.00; 13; 13.0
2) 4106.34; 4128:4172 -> 1.01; 13.33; 13.0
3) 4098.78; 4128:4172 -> 0.98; 12.41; 13.0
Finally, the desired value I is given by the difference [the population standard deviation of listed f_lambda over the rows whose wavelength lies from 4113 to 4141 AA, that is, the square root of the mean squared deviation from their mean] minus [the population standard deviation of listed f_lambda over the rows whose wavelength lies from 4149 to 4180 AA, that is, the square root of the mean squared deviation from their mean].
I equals -0.03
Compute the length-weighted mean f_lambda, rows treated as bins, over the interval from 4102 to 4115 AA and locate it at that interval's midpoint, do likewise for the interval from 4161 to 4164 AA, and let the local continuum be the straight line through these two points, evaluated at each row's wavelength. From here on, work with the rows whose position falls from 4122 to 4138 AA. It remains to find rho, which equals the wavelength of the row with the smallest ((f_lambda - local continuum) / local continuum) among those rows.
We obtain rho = 4132.90 AA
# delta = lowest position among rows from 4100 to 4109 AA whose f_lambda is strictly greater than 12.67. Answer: 4102.56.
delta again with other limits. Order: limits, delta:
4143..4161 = 4150.06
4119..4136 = 4119.60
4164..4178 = 4165.38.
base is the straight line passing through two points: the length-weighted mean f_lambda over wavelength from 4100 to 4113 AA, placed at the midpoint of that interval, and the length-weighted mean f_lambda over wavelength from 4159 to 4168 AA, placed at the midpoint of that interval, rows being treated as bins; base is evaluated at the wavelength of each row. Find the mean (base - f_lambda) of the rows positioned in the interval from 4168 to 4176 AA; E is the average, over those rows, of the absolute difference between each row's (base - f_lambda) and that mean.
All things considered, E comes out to 0.23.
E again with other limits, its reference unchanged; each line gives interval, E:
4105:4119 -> 0.55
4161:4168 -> 0.78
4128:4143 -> 0.57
